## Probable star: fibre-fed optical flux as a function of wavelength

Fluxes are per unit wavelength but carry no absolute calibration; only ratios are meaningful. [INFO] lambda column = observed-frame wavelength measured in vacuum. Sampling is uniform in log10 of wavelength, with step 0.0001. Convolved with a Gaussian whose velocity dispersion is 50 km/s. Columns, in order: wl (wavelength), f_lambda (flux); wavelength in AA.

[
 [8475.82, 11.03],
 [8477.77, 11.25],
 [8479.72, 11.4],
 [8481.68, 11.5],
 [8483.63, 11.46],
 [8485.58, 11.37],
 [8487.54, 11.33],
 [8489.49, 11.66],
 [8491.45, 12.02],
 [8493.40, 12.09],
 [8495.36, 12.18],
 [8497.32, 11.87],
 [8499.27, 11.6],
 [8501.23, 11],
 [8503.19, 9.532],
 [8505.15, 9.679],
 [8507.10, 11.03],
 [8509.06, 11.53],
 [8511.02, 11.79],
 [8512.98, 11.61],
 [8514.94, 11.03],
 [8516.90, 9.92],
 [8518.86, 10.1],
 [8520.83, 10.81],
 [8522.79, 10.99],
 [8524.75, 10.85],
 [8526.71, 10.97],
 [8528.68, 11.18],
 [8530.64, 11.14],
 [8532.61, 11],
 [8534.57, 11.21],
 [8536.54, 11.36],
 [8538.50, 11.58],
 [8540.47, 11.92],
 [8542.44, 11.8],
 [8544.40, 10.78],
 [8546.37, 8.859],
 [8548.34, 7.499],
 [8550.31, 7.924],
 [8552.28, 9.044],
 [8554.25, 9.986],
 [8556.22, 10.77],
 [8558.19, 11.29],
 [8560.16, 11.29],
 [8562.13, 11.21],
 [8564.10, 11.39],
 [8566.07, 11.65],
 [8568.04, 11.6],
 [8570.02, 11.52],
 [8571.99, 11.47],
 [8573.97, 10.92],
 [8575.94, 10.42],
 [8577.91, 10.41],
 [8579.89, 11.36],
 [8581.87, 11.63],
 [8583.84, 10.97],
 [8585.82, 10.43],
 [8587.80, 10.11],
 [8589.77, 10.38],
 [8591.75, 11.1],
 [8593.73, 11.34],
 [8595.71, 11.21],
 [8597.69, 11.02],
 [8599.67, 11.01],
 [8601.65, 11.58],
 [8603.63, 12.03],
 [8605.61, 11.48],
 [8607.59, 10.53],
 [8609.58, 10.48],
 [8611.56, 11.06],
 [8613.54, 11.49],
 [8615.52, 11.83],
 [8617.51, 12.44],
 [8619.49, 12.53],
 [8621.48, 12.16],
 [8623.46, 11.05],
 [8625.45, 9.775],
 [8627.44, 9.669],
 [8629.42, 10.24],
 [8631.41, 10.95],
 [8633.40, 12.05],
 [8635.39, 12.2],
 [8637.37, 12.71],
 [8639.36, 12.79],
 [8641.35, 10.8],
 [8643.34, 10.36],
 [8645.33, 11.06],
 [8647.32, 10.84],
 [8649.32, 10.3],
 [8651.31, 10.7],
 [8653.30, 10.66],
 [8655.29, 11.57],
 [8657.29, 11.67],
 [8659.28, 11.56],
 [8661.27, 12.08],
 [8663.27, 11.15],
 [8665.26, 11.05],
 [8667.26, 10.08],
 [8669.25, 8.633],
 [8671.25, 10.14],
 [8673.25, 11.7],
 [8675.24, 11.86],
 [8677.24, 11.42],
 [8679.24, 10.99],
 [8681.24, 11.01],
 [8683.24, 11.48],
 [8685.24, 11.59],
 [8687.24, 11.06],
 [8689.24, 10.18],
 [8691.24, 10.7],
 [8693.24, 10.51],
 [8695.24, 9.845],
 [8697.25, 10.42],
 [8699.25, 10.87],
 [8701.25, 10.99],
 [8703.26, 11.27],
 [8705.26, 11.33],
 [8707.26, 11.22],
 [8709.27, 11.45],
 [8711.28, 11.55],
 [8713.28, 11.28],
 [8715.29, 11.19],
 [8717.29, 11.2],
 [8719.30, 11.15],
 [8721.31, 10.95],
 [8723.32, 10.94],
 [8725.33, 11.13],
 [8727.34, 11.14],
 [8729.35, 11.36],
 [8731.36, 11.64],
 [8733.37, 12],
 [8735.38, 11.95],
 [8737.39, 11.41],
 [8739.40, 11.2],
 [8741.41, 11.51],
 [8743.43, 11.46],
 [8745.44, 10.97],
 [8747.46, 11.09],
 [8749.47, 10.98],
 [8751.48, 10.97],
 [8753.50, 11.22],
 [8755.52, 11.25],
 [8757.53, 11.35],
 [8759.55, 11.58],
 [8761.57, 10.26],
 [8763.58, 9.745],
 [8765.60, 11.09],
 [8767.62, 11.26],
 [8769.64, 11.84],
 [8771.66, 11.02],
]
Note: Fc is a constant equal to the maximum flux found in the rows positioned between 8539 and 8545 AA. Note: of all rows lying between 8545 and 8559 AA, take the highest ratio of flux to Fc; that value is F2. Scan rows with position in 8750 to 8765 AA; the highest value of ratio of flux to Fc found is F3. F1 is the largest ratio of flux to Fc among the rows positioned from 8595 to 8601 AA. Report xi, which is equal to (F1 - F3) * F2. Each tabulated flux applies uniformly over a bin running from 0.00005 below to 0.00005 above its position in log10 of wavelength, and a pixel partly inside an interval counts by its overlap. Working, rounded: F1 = 0.94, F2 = 0.95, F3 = 0.97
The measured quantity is -0.03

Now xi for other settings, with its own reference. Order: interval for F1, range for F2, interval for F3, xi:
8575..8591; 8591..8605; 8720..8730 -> 0.02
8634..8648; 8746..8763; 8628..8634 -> 0.06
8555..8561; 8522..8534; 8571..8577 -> -0.01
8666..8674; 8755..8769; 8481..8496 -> -0.04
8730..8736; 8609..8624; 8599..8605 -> 0.00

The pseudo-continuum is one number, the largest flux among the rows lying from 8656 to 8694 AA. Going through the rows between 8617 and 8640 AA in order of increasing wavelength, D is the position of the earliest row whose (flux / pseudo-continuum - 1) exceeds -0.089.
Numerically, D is 8617.51 AA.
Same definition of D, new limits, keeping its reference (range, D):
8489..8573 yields 8489.49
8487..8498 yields 8487.54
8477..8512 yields 8477.77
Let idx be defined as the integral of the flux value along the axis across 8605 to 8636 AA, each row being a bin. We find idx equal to 348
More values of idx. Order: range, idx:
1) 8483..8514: 352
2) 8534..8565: 325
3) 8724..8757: 374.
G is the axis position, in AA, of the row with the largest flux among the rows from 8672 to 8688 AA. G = 8675.24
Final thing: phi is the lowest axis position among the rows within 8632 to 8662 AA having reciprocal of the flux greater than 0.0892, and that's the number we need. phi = 8641.35 AA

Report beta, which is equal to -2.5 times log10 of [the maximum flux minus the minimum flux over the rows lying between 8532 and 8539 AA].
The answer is 0.59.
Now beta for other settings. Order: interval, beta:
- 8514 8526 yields -0.11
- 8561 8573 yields 0.89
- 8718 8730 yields 0.94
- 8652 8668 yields -0.75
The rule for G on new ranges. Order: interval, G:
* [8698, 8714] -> 8711.28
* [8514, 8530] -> 8528.68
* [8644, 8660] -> 8657.29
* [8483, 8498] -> 8495.36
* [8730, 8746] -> 8733.37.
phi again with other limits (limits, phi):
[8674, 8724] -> 8679.24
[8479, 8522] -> 8501.23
